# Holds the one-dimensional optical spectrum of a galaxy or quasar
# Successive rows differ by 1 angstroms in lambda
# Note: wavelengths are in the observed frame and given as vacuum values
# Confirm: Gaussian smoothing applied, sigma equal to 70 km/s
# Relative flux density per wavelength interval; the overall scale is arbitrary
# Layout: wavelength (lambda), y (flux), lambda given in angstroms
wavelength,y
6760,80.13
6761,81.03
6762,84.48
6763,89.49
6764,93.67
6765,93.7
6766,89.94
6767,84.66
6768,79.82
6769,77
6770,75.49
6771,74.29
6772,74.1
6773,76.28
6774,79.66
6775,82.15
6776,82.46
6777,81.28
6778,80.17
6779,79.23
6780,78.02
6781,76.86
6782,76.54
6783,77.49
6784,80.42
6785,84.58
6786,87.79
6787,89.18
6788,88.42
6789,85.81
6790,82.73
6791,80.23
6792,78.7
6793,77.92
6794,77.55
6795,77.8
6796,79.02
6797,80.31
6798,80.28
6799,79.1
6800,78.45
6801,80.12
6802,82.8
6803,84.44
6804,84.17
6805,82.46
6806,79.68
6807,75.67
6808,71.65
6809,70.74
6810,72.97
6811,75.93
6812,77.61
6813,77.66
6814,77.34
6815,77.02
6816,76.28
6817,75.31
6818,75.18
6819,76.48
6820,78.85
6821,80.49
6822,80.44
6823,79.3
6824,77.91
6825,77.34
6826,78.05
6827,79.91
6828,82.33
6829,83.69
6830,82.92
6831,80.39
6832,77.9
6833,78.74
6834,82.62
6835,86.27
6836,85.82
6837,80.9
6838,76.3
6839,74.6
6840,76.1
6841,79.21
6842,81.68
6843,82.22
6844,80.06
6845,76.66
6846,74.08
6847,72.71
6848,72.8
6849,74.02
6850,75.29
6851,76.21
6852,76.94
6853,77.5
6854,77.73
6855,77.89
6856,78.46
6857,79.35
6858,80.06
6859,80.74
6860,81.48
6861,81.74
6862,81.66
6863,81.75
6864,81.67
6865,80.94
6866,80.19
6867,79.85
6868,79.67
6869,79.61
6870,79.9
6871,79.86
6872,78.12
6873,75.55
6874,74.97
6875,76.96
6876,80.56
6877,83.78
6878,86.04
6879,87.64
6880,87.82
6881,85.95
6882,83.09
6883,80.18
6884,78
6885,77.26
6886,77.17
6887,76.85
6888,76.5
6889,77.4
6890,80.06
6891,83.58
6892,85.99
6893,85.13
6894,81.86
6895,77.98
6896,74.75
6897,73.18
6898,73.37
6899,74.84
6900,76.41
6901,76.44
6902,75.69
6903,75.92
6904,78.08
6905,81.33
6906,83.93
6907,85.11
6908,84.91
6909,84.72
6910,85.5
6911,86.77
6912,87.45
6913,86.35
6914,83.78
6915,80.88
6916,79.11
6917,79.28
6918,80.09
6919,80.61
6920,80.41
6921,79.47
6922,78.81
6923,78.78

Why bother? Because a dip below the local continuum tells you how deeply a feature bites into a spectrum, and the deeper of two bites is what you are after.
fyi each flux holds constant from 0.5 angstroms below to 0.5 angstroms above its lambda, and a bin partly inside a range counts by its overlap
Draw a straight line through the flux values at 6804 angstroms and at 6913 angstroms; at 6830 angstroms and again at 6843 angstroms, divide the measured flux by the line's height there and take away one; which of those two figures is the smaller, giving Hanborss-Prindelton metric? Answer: -0.032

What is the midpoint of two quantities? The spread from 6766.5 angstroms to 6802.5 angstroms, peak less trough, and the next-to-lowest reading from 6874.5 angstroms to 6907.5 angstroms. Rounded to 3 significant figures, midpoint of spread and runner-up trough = 44.2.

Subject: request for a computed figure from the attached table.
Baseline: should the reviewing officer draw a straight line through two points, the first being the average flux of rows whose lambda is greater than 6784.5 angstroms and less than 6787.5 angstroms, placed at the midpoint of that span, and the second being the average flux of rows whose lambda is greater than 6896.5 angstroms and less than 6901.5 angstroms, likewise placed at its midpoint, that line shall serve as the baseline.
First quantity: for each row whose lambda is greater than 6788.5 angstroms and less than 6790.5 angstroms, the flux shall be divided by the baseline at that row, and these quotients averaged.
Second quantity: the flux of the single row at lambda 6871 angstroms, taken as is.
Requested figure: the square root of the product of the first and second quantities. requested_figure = 8.81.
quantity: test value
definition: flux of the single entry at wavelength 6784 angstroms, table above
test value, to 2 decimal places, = 80.42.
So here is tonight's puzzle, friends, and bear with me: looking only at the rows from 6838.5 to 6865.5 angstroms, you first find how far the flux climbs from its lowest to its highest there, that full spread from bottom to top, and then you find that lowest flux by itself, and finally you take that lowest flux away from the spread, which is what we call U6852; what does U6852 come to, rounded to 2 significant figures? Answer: -63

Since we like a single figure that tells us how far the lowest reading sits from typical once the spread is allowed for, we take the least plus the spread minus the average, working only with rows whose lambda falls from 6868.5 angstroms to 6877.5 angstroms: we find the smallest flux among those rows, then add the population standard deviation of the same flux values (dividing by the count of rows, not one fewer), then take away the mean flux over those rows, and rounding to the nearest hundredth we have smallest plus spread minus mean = -1.26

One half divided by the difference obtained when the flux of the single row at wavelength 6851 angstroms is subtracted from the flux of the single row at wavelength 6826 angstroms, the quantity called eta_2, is 0.27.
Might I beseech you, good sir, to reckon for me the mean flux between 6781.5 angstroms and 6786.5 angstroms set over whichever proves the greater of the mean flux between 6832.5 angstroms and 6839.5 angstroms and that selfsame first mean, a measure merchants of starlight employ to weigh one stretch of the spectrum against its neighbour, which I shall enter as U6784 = 1.000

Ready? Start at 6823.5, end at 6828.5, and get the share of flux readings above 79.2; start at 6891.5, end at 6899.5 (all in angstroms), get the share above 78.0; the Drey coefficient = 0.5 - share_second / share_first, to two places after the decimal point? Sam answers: -0.44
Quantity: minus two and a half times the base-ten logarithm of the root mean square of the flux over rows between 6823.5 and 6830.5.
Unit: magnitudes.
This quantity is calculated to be -4.76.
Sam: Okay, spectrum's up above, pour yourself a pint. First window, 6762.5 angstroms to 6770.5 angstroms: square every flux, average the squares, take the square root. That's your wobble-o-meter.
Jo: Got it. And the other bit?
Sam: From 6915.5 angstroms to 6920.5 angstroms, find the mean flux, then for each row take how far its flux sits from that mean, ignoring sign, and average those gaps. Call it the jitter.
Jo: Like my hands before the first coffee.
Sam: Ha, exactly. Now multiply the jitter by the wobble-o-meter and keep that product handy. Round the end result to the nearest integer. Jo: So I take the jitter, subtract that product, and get -48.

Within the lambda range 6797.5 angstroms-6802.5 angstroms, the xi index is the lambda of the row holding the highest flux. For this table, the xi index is 6802 angstroms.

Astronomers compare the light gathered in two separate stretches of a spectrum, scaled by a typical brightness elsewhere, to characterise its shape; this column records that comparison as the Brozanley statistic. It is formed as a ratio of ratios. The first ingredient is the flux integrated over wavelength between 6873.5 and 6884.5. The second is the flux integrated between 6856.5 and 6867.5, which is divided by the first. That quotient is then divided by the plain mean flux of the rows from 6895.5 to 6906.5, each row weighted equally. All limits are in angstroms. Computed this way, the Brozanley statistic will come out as 0.0128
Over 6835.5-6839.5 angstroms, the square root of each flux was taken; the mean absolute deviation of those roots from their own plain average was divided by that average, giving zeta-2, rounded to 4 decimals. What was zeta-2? 0.0249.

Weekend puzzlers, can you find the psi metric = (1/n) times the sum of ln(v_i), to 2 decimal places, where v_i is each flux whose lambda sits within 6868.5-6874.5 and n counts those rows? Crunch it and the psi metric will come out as 4.36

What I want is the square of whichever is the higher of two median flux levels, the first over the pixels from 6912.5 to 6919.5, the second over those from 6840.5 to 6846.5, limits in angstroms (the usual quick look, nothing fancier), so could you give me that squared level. 6498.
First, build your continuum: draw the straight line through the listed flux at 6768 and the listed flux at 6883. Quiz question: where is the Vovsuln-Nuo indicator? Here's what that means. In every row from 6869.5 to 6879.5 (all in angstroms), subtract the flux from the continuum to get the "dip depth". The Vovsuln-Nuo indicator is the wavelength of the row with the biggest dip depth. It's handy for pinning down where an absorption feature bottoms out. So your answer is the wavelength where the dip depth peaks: 6874 angstroms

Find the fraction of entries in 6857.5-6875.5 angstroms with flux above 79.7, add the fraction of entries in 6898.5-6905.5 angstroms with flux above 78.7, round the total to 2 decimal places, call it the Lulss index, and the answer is 0.81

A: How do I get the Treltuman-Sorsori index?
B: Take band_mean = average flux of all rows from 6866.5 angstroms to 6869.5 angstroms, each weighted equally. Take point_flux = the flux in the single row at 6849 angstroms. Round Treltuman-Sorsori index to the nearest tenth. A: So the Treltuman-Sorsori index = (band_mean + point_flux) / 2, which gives 76.9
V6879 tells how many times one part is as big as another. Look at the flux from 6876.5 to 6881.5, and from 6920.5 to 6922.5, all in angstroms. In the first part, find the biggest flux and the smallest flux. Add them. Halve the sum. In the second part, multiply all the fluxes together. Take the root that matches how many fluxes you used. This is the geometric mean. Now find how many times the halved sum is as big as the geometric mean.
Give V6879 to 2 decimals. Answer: 1.08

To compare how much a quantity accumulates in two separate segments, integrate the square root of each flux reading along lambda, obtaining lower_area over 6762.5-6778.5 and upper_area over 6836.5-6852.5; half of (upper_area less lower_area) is -2.3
